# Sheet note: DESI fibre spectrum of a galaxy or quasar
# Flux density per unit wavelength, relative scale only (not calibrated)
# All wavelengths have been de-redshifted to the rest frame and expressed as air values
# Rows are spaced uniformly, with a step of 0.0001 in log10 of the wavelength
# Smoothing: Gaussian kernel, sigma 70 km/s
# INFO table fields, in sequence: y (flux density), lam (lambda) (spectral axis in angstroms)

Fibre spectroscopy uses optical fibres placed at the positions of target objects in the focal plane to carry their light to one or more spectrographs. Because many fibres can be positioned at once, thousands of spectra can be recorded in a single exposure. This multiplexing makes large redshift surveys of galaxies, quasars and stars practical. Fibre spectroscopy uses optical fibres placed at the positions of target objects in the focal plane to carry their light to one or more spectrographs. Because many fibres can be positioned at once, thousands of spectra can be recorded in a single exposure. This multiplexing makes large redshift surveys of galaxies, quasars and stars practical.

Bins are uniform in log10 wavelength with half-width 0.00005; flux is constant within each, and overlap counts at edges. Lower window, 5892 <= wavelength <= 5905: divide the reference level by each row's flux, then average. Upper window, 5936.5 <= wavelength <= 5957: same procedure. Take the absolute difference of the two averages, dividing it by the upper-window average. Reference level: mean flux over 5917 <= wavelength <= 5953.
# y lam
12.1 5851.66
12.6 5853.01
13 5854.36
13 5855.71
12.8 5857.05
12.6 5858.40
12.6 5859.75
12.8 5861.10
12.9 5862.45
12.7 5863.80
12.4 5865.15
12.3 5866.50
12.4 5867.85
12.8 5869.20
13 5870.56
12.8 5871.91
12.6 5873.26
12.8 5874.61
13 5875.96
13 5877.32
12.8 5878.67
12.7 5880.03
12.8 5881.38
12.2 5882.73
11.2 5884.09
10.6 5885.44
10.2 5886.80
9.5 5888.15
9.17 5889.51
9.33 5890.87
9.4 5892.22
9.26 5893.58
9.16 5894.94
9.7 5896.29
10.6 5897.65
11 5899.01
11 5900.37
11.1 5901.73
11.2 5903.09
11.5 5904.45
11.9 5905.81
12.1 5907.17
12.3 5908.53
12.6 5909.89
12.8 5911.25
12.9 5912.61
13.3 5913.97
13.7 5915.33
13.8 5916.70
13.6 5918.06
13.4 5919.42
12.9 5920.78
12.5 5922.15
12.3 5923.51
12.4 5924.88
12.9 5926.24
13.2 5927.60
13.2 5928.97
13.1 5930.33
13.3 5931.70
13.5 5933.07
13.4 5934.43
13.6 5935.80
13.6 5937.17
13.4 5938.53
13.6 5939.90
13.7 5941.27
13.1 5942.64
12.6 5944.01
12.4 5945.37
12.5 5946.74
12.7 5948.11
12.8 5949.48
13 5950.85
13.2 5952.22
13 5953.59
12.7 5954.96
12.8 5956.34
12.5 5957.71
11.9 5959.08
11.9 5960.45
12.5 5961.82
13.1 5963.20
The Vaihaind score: 0.26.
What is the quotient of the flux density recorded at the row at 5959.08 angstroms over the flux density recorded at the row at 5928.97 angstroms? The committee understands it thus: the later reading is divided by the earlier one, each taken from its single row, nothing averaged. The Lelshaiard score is 0.90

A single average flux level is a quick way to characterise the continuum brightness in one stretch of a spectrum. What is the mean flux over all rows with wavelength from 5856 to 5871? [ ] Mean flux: 12.7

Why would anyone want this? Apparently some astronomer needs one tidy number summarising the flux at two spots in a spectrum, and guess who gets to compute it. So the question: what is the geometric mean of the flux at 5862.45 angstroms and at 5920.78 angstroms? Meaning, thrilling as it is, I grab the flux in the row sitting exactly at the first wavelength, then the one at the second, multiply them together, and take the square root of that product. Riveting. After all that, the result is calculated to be 12.9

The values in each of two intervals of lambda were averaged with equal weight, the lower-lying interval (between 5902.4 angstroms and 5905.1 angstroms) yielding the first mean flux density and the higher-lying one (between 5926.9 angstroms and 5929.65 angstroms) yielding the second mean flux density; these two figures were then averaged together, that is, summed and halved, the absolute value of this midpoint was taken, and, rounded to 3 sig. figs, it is 12.3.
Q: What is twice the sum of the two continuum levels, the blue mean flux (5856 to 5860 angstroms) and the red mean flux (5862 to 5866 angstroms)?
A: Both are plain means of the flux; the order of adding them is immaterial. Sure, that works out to 50.7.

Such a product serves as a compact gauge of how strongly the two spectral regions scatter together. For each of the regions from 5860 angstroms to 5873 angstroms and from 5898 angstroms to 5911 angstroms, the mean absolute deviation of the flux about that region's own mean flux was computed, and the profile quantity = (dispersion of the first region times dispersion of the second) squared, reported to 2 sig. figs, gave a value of 0.012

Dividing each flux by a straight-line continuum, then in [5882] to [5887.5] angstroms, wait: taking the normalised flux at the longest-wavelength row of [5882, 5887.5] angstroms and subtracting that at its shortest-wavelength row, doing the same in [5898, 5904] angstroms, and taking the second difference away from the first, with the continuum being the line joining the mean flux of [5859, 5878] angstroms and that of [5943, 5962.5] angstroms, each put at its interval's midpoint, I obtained -0.17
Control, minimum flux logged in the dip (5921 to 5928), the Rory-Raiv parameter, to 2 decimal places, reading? 12.30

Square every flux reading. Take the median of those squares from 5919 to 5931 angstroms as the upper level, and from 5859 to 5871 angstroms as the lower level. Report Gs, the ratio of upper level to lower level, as 1.0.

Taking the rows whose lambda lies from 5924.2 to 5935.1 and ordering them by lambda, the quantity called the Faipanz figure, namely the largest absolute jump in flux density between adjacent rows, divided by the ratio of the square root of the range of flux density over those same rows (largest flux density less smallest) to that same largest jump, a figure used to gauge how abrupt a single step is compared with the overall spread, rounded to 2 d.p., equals 0.24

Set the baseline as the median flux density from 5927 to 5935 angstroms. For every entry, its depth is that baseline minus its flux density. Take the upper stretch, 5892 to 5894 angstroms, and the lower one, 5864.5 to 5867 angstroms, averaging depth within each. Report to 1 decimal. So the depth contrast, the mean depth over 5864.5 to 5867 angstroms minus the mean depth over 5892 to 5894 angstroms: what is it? -3.0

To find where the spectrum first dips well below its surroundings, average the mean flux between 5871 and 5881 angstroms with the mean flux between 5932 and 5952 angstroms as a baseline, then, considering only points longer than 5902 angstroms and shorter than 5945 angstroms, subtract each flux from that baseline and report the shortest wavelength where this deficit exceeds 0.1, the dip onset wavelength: 5903.09 angstroms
